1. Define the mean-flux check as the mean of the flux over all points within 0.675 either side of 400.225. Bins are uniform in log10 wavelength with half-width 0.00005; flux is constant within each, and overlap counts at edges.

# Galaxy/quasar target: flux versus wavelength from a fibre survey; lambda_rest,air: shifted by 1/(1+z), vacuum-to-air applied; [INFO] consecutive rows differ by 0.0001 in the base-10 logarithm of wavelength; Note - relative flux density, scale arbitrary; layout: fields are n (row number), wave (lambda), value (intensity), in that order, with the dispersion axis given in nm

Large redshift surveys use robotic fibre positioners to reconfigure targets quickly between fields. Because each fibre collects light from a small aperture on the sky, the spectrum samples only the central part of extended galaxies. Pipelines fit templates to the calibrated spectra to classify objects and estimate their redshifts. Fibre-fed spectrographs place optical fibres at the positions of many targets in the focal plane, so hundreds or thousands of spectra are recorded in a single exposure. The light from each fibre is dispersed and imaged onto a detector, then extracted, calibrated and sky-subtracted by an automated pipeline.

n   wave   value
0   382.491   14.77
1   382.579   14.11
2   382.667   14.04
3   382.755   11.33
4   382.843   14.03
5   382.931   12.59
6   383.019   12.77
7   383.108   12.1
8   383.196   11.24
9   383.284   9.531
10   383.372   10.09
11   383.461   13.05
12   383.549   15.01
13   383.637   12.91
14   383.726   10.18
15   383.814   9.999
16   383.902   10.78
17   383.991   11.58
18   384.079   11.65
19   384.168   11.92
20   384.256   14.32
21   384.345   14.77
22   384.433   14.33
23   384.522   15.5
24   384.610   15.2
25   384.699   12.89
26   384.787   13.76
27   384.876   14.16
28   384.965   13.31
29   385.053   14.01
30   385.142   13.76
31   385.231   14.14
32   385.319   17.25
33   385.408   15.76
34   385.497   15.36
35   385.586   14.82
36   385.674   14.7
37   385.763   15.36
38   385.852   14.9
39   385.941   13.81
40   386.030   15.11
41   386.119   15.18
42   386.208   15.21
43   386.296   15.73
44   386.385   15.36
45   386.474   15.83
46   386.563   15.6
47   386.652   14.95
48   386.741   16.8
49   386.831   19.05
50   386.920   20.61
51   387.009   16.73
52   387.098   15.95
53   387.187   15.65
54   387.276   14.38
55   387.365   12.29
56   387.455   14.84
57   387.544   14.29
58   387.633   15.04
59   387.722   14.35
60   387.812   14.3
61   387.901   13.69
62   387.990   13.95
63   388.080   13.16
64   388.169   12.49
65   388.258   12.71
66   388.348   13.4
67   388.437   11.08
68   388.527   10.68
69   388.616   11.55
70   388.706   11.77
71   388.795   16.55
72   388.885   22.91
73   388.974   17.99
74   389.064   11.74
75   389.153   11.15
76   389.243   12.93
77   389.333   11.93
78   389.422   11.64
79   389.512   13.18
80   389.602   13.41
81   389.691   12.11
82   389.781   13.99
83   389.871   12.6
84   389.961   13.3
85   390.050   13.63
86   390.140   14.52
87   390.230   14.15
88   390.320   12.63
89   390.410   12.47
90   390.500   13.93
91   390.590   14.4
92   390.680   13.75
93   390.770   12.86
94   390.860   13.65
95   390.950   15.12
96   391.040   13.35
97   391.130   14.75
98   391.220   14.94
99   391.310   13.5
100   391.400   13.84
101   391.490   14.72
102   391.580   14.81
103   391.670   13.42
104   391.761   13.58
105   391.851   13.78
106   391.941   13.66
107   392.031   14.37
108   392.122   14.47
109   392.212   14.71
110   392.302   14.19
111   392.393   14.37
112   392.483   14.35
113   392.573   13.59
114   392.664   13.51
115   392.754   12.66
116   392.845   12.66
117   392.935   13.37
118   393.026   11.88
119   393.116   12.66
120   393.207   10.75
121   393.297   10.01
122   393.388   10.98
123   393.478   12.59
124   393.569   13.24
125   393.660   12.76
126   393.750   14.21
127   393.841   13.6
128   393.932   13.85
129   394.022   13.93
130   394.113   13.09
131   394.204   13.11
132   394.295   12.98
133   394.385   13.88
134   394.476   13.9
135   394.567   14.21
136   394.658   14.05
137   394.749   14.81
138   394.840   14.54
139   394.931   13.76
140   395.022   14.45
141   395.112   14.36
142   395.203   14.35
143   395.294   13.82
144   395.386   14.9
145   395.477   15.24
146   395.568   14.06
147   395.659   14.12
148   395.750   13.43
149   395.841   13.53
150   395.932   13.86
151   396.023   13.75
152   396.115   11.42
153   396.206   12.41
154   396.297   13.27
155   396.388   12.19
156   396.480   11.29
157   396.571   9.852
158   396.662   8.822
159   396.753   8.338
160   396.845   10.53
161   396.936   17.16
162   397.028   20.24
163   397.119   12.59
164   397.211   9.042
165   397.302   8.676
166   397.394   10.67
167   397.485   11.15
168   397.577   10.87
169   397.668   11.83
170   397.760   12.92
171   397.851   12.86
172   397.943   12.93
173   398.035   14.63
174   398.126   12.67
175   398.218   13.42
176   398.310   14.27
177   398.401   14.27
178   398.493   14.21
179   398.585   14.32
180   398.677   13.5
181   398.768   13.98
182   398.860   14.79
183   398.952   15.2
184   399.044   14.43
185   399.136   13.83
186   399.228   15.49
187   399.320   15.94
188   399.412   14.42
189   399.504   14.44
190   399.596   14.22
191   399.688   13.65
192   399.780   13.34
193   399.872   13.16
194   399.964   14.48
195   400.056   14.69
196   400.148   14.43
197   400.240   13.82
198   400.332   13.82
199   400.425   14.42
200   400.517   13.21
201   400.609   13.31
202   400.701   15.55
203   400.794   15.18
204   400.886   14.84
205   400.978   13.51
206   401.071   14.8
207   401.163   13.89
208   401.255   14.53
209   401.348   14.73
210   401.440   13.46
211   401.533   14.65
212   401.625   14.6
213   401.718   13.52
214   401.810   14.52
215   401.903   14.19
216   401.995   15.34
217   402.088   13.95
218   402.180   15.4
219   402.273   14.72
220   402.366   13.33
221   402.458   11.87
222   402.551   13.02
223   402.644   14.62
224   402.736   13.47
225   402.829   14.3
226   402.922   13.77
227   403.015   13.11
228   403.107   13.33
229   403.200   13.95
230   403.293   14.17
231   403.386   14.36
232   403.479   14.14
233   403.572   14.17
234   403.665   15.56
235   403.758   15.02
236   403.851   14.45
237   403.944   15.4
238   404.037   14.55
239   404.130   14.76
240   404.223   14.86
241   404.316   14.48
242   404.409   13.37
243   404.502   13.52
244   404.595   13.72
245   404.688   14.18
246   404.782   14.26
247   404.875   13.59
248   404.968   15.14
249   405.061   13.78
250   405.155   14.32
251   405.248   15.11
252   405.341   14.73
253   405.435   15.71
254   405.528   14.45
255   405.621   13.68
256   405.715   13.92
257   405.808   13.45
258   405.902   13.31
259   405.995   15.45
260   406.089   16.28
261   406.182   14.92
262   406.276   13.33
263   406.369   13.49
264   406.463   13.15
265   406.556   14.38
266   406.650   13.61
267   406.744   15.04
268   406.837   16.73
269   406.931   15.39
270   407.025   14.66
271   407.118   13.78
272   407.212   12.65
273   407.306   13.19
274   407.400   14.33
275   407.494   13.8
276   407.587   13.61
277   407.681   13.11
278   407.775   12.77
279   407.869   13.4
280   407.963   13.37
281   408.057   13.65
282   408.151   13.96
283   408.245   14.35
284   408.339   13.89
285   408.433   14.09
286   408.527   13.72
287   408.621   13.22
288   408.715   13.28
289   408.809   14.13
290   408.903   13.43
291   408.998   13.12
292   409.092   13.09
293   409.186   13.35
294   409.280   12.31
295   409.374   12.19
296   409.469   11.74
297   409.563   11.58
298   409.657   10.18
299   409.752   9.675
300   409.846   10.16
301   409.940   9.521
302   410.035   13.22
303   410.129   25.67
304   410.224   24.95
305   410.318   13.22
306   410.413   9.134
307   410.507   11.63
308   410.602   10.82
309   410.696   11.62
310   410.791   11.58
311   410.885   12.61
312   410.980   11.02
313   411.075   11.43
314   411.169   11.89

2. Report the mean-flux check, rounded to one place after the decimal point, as 14.1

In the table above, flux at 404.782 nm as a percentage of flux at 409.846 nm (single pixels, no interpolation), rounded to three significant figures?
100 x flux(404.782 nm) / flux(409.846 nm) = 140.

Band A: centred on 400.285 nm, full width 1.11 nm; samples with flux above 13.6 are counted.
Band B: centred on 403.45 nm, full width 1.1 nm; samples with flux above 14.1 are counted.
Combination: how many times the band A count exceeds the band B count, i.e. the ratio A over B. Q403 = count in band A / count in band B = 1.0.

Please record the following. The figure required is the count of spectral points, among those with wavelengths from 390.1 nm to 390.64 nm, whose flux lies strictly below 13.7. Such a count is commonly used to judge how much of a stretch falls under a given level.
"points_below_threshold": 2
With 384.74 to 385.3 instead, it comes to 1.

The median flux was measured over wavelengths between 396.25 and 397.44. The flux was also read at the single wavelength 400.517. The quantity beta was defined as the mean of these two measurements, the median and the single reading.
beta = 11.9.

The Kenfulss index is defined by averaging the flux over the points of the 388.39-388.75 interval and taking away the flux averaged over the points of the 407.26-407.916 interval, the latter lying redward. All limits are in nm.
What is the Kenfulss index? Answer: -2.2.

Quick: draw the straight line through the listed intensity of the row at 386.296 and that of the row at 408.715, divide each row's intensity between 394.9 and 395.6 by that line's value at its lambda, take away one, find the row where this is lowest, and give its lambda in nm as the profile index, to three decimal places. 394.931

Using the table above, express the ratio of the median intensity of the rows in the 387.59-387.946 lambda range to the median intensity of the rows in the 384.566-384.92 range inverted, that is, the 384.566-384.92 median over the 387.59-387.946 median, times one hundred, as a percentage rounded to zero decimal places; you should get 97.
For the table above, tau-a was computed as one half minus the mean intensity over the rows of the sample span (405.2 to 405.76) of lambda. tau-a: -14.1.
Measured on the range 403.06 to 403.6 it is -13.5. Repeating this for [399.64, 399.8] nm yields -13.0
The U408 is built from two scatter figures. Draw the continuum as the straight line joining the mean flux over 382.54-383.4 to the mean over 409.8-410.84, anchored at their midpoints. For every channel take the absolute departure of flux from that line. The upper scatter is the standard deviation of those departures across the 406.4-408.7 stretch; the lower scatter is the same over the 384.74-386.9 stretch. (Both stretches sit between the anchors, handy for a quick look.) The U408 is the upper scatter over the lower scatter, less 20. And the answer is -19.4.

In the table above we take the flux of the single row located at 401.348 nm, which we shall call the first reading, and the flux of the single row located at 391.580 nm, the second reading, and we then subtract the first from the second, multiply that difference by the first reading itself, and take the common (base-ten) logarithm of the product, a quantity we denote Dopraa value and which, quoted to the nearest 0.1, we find 0.1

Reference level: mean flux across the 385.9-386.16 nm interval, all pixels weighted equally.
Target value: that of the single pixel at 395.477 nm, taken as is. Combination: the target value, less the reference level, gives 0.5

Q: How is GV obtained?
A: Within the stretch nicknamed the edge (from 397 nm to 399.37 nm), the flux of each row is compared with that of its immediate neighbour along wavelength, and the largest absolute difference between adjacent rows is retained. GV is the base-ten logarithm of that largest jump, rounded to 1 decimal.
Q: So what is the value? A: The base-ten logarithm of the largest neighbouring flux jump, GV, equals 0.9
